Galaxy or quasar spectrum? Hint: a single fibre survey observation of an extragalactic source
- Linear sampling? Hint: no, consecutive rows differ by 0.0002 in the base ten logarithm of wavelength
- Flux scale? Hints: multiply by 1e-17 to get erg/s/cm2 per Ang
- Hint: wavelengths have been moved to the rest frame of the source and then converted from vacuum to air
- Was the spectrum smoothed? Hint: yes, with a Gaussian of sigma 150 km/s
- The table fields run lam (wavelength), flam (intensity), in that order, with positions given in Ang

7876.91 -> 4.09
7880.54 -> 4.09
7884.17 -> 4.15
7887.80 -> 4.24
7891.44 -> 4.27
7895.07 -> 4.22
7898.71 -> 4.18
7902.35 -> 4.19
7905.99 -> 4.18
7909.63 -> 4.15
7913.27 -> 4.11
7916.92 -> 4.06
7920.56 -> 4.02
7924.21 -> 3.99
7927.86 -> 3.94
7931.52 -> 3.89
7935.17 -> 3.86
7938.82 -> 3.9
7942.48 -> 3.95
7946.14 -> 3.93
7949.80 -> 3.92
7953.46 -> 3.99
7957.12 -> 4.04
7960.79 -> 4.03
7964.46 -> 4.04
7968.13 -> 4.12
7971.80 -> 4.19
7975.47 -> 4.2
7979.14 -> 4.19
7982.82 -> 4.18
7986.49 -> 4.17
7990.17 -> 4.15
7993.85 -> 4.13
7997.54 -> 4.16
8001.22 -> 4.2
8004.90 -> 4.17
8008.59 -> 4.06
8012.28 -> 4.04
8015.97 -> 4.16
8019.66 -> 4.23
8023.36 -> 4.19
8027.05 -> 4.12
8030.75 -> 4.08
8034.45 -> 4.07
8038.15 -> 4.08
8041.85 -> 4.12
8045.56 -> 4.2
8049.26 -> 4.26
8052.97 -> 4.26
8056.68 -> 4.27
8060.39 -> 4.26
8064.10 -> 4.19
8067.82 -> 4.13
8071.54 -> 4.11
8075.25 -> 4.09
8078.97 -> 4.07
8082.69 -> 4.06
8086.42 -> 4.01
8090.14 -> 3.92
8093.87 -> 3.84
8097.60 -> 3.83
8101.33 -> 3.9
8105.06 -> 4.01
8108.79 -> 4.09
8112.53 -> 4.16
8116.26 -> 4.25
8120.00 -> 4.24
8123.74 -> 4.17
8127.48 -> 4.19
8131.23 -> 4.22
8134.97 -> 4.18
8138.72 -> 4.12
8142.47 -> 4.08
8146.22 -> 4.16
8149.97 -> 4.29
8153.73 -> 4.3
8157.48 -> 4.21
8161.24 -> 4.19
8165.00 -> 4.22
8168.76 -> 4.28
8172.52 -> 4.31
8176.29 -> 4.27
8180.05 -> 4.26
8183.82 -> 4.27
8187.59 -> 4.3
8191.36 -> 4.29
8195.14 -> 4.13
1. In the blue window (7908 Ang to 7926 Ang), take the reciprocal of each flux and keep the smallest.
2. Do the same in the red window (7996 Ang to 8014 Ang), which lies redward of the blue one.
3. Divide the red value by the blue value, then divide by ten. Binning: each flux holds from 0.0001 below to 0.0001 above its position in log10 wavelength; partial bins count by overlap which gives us 0.099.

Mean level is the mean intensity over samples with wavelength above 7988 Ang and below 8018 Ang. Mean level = 4.13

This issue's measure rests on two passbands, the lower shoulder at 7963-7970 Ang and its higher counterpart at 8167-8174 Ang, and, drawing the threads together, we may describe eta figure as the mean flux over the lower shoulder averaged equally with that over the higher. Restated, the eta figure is 4.19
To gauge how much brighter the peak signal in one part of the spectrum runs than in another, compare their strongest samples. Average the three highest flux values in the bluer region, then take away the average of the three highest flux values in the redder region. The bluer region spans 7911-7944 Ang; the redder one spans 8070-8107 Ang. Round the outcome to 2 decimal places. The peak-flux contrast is -0.03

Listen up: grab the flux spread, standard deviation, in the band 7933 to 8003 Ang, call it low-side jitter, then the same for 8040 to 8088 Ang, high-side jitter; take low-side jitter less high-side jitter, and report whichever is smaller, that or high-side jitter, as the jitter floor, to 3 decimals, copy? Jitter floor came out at 0.028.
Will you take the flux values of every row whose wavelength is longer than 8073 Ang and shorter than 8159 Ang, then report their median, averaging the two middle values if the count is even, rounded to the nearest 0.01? 4.12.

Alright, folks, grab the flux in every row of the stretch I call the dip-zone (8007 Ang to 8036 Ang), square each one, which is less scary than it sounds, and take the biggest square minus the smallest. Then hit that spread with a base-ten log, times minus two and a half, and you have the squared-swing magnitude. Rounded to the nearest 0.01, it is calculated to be -0.49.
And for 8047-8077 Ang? -0.44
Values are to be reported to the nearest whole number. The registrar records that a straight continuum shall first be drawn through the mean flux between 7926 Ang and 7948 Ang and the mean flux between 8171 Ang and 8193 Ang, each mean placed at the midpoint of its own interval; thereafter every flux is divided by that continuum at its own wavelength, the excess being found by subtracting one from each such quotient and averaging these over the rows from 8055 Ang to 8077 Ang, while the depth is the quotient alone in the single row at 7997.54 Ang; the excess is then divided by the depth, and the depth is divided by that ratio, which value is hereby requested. 65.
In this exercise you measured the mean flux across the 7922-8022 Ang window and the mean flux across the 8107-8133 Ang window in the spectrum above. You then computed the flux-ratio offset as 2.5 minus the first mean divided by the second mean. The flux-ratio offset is 1.53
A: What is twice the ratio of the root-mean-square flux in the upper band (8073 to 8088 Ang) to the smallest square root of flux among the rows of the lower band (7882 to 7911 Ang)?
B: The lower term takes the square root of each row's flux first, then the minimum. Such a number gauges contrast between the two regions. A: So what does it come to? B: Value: 3.98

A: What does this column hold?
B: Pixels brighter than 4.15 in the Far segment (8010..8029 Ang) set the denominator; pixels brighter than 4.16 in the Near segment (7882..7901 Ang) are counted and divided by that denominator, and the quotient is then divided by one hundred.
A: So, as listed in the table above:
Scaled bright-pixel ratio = 0.013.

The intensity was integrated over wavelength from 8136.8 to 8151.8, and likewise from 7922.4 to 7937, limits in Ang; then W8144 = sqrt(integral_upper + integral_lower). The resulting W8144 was 10.9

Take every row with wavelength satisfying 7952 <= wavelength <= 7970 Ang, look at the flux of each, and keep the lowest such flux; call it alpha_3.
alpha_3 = 3.99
